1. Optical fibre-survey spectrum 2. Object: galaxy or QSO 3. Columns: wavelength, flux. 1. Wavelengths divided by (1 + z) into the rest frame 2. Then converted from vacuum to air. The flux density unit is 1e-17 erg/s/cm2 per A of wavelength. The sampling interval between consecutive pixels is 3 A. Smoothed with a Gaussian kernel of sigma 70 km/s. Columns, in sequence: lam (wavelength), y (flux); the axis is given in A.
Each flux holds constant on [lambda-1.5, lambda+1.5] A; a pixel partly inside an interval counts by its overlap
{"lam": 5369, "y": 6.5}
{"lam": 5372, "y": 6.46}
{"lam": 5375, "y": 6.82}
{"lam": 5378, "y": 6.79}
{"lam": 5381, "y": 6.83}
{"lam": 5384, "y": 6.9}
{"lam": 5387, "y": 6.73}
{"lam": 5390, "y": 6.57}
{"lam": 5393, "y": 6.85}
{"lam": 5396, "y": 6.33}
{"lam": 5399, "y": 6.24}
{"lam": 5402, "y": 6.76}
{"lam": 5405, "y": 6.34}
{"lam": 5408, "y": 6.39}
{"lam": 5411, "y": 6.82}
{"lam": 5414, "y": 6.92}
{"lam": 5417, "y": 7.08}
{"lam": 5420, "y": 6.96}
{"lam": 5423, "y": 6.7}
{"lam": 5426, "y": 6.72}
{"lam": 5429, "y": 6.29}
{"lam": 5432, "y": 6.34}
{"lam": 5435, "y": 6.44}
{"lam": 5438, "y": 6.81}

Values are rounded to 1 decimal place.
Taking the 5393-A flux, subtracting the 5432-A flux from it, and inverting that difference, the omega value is 2.0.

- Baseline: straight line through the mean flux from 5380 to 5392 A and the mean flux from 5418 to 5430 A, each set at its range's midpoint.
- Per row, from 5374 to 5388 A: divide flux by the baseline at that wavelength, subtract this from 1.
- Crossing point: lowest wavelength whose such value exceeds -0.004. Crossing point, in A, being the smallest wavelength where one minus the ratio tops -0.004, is 5378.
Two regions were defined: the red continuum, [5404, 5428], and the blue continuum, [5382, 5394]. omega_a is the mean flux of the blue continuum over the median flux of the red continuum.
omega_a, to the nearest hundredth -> 1.00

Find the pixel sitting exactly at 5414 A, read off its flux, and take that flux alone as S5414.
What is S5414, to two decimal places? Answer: 6.92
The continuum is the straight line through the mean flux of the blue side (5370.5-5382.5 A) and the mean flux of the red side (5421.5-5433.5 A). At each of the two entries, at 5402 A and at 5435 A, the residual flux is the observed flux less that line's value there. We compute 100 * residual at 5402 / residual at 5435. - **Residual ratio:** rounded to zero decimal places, -342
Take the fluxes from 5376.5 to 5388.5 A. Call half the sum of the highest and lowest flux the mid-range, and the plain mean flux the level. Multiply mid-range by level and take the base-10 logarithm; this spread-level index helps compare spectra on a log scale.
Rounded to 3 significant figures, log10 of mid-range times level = 1.67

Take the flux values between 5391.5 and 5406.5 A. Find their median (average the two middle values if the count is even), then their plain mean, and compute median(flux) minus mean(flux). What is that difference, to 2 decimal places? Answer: -0.16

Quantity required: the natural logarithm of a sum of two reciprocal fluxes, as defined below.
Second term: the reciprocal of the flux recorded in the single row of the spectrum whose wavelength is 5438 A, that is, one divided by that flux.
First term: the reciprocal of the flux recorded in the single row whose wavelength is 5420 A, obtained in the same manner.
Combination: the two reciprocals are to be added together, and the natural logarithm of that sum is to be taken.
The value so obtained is -1.24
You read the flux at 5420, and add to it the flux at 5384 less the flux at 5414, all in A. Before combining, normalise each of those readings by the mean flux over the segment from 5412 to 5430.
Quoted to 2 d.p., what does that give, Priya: 1.02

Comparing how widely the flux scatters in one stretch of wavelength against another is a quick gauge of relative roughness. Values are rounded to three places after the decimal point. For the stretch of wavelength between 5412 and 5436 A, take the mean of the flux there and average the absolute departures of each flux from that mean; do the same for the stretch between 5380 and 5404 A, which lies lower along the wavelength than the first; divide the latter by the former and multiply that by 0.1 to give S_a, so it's 0.084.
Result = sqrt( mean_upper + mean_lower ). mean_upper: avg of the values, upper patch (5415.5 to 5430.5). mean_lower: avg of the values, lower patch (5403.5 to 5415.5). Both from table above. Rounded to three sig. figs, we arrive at 3.66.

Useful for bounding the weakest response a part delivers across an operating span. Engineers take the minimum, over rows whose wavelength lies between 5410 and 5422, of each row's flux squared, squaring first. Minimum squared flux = 47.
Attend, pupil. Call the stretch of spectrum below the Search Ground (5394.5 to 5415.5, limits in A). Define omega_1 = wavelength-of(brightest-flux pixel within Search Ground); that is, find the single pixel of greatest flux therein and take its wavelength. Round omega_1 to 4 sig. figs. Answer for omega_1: 5414 A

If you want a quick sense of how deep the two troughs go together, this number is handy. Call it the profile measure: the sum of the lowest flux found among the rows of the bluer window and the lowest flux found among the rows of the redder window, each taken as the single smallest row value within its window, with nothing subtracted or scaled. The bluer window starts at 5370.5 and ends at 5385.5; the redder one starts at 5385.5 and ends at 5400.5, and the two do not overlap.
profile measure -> 12.7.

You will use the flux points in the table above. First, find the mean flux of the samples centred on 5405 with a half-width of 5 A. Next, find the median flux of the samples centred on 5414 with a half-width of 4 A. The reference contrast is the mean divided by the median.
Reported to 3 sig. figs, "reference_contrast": 0.939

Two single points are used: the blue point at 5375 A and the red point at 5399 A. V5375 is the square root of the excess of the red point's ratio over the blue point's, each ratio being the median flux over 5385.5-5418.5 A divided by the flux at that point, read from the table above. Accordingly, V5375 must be 0.30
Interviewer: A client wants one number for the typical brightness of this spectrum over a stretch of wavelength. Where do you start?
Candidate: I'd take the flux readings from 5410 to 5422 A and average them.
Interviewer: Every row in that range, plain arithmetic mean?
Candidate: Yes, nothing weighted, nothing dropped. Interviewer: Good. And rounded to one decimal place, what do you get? 6.9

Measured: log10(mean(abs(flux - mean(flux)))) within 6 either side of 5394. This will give -0.67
